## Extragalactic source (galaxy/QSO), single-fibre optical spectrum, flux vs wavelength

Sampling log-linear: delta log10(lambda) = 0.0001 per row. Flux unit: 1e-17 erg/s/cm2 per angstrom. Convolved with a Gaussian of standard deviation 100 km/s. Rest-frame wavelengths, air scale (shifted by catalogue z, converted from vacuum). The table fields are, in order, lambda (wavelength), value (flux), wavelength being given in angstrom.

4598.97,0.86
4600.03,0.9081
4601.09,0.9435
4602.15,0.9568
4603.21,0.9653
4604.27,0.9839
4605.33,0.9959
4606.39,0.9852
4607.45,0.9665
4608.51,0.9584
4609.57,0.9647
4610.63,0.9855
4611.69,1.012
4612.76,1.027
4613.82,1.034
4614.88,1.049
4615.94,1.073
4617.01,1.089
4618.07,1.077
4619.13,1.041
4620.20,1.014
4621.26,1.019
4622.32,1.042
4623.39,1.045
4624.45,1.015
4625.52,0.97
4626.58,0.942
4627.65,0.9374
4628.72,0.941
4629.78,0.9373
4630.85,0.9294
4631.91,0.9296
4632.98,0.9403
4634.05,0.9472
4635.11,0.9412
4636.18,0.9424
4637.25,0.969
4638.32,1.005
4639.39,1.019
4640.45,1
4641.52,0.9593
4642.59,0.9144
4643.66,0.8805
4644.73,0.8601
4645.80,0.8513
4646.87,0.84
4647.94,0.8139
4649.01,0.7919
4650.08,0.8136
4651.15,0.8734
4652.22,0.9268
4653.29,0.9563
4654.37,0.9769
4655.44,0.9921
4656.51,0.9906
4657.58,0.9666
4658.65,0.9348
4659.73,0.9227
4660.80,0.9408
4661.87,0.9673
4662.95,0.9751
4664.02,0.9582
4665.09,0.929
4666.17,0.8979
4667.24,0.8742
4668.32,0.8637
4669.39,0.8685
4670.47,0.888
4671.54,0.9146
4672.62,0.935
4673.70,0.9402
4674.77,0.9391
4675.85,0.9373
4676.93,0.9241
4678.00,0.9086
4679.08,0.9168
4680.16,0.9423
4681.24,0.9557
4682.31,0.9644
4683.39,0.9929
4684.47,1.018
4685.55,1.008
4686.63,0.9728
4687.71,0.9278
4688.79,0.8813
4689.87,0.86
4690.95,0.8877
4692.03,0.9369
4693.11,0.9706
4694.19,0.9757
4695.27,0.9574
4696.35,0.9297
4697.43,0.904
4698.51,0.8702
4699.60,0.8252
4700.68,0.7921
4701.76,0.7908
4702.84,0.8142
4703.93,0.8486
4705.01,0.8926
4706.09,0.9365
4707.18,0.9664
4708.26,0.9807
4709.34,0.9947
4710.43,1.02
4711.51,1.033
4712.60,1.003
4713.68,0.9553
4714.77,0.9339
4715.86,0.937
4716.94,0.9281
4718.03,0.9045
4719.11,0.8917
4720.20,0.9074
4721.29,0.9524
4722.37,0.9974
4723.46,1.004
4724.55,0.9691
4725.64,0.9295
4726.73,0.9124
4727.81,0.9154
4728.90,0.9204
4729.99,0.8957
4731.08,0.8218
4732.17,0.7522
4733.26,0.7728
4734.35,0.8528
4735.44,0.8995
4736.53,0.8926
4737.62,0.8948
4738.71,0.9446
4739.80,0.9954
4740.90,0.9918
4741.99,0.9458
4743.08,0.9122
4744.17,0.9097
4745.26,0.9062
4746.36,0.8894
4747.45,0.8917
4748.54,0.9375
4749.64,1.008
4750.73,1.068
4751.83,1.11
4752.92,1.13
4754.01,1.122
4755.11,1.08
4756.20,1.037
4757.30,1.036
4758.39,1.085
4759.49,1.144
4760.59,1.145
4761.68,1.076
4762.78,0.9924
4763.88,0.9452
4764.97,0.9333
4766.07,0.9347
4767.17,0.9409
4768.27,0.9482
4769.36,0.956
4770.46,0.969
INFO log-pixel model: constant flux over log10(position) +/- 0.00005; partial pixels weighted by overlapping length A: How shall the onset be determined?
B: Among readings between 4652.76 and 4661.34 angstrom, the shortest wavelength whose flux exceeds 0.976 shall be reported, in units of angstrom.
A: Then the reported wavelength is 4654.37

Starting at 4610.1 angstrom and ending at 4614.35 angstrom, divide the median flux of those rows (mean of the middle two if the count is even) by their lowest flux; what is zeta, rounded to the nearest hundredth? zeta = 1.03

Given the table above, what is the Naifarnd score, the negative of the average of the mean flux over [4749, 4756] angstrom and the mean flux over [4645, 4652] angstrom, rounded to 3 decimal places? -0.959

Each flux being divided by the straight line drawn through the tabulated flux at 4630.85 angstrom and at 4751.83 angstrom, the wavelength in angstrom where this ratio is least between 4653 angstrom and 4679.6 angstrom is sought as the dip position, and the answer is 4668.32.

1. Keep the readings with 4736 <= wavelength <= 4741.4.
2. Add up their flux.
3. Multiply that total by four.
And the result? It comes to 18.9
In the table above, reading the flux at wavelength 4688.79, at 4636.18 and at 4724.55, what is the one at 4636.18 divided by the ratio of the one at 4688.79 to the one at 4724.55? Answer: 1.04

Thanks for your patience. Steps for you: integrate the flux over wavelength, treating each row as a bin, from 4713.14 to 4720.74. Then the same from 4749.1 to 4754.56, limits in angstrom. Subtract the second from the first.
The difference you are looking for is 1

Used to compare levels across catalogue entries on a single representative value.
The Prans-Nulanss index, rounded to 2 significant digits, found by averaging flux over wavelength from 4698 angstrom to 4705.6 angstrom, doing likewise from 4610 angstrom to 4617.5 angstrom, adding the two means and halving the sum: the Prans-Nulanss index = 0.94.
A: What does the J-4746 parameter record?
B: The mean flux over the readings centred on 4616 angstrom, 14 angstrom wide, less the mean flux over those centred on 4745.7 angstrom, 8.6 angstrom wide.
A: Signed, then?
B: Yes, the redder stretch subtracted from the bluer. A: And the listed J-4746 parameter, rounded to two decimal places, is 0.11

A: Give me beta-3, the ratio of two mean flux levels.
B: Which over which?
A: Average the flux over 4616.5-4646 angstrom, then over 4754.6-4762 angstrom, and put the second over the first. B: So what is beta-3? 1.12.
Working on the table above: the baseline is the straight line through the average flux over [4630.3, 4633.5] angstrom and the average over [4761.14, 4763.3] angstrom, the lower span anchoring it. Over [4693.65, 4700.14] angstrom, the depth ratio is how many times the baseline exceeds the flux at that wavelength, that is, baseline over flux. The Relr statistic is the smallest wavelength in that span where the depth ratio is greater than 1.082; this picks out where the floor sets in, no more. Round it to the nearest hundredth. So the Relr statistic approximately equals 4697.43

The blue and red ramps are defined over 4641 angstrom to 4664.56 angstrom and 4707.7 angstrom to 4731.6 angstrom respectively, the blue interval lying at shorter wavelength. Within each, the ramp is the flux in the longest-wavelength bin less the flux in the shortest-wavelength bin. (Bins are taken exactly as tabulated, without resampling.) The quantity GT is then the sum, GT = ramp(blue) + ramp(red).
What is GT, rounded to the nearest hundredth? -0.16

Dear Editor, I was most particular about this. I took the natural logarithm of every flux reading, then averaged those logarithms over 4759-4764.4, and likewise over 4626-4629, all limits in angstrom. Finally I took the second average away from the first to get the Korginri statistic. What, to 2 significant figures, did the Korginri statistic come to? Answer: 0.12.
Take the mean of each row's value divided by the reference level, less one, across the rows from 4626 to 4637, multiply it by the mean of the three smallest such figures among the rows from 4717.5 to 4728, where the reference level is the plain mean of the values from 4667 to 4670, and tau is 0.003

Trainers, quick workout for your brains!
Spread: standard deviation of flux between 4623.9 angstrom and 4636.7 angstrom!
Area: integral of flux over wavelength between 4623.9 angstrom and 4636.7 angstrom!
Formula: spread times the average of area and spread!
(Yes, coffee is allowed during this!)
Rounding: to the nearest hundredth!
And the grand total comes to 0.14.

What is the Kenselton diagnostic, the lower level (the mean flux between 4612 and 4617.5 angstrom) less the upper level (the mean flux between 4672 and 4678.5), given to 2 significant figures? 0.12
